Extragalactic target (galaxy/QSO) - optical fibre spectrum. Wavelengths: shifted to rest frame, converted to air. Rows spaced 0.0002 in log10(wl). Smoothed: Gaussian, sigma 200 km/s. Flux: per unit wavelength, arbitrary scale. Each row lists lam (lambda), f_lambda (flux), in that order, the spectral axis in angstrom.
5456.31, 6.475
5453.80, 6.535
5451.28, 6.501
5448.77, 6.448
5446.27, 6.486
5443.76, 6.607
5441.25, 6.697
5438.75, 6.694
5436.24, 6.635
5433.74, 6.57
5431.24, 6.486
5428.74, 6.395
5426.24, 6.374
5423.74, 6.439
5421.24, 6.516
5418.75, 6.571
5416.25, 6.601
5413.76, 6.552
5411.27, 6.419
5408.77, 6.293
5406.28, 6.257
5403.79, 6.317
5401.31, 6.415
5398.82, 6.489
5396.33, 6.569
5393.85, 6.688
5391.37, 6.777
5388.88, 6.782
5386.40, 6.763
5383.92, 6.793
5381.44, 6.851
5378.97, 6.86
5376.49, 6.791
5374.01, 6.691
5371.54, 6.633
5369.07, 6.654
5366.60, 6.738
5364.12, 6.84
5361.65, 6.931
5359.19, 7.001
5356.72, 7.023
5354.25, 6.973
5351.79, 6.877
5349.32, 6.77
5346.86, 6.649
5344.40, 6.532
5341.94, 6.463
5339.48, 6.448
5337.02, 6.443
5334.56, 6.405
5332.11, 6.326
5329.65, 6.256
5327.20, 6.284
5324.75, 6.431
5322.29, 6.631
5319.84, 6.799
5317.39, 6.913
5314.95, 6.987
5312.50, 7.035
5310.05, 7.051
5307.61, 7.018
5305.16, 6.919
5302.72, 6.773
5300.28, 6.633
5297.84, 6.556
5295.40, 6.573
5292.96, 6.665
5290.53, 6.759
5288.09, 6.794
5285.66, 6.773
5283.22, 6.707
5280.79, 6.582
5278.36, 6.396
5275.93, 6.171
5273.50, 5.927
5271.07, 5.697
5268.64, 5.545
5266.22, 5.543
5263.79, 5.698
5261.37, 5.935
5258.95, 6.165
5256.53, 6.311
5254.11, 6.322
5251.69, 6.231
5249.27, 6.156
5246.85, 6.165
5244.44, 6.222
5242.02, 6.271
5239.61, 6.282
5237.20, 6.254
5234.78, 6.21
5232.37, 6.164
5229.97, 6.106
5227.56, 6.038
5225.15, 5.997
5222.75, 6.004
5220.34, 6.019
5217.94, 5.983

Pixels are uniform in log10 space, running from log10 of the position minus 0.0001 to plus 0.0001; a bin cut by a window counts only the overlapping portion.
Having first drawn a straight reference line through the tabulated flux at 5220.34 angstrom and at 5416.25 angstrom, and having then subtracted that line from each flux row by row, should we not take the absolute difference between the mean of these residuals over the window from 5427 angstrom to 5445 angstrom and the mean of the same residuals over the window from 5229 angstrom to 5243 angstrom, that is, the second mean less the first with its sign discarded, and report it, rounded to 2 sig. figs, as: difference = 0.23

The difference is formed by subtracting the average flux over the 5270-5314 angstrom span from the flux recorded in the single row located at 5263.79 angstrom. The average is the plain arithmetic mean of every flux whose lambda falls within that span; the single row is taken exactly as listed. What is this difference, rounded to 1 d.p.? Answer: -0.9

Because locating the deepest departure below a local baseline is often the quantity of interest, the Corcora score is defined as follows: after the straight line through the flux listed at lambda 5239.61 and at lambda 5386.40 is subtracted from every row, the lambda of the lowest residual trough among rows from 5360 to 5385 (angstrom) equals 5371.54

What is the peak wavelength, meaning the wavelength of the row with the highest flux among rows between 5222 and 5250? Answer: 5239.61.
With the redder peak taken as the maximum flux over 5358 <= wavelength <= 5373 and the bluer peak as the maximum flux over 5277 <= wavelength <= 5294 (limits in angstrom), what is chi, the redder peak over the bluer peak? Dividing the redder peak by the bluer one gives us 1.03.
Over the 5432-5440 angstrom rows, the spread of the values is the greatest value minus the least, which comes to 0.12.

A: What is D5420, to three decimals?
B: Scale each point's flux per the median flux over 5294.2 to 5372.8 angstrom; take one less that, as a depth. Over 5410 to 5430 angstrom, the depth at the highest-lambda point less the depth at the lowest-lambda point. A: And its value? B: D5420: 0.004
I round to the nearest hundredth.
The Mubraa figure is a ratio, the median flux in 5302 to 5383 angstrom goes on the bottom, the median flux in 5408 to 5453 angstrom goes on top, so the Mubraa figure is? 0.96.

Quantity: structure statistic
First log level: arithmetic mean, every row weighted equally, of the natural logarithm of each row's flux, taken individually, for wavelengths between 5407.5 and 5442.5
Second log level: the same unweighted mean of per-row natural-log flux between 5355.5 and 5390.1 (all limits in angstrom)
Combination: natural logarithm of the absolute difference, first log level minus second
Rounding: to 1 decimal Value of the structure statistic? -3.1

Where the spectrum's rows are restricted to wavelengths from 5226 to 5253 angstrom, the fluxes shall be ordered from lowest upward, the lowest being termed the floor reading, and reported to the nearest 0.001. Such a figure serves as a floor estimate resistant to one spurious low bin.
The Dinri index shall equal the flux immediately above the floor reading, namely 6.106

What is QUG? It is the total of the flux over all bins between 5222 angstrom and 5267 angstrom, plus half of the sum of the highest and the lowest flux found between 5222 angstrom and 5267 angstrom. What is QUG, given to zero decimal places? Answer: 122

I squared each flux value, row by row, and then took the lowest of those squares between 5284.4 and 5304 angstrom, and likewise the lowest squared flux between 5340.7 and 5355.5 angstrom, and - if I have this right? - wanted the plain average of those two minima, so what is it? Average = 42.4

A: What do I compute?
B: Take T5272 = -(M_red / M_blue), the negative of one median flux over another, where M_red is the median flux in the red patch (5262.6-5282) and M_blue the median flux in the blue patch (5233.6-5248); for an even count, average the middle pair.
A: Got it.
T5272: -0.93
